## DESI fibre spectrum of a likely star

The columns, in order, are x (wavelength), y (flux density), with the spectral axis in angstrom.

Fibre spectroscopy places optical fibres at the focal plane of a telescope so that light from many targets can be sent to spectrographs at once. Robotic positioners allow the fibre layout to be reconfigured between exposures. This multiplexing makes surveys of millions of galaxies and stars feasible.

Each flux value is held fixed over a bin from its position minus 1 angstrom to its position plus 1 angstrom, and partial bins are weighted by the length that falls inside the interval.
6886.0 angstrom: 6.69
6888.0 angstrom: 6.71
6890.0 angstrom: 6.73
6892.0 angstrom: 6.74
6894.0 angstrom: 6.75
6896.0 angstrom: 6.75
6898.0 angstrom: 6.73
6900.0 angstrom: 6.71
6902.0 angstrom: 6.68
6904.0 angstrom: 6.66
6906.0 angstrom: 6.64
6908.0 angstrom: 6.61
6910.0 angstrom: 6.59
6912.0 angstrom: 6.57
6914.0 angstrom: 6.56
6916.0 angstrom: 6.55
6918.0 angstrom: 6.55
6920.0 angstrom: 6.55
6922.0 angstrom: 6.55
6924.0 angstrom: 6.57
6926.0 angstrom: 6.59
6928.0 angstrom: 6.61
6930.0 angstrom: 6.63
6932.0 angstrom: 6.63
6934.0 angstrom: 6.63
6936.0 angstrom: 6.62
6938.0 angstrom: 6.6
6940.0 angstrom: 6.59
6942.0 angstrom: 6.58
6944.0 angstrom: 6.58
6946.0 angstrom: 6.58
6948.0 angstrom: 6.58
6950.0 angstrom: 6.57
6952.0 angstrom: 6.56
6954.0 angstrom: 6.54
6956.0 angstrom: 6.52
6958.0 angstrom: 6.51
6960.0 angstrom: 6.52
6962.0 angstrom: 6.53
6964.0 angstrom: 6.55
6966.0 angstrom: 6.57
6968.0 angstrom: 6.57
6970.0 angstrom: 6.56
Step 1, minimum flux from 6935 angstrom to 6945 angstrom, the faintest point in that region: 6.58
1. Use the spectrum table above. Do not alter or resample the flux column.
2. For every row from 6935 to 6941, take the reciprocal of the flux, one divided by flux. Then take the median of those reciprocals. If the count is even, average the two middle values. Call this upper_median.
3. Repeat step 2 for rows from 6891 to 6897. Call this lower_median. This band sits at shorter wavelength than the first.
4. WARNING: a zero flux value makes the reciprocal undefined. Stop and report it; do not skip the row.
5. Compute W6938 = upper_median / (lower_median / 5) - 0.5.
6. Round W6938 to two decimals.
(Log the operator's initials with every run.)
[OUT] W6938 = 4.61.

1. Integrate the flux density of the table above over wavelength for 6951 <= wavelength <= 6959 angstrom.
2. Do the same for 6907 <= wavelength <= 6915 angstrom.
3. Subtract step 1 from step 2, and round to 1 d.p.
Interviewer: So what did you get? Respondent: 0.4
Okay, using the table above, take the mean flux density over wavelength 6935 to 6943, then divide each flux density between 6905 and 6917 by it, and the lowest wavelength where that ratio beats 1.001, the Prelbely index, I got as 6906.0 angstrom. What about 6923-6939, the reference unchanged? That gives 6928.0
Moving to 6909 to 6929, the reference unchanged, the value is 6928.0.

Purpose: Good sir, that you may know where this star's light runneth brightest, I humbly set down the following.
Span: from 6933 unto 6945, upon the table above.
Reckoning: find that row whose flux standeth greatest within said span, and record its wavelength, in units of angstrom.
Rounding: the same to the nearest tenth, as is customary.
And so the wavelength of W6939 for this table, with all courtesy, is 6934.0 angstrom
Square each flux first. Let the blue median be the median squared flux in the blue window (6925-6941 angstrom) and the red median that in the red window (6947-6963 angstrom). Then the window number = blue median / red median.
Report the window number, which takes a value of 1.02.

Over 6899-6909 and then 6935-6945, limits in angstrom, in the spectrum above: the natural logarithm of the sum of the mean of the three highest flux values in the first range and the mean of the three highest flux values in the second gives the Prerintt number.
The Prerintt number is 2.587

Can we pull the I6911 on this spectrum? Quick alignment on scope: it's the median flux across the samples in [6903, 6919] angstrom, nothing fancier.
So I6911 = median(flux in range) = 6.58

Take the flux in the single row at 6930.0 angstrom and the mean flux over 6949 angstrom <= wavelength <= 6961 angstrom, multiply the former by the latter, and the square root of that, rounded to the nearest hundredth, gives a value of 6.58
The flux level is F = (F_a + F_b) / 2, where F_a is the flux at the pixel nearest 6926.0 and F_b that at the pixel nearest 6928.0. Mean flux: 6.600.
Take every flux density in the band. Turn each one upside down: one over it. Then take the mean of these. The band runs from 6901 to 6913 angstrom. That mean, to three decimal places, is 0.151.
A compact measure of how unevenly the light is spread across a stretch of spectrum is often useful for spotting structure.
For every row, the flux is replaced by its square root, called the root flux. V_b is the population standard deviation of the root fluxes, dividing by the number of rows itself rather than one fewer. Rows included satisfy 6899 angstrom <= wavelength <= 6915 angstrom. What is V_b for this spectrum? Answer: 0.010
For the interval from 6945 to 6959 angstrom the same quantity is 0.005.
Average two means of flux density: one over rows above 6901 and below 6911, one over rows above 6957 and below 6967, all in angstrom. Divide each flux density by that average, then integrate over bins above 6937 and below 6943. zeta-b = 6.0 angstrom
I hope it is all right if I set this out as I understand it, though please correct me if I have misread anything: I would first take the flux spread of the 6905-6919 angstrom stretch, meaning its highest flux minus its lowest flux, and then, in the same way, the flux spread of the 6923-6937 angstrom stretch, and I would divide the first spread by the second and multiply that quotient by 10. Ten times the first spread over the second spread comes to 15.0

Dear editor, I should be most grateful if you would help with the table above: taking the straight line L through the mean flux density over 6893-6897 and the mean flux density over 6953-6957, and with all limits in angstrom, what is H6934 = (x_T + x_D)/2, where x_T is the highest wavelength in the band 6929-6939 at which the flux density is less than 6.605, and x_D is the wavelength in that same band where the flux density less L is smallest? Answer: 6938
